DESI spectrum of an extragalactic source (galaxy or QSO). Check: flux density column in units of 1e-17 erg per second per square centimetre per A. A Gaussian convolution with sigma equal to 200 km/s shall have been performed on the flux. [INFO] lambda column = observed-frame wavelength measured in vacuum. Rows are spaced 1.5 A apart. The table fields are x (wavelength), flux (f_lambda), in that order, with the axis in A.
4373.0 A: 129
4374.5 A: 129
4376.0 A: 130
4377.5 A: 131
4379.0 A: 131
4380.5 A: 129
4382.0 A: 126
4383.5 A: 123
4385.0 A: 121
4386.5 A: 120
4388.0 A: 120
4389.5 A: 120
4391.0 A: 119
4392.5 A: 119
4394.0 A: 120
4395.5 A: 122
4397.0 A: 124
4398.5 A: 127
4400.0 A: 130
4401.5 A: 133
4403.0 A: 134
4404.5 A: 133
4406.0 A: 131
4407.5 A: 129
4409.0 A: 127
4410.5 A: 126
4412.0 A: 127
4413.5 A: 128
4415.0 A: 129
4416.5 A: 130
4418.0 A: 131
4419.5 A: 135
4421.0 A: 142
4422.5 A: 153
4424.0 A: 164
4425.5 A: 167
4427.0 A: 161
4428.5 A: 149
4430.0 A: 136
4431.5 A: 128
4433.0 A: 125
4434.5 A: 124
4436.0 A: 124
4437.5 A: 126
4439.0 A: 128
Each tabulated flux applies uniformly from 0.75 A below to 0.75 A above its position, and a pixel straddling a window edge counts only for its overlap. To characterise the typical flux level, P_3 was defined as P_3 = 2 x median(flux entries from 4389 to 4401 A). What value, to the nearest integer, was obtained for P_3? 242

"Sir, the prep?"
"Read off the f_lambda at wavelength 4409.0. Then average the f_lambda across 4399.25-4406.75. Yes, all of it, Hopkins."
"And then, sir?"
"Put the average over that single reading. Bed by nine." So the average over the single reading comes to 1.04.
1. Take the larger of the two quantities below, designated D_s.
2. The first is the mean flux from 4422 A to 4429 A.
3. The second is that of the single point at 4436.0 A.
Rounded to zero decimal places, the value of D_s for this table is 159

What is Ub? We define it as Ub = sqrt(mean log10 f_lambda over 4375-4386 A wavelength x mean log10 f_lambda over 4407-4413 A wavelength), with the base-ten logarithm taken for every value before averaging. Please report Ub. 2.10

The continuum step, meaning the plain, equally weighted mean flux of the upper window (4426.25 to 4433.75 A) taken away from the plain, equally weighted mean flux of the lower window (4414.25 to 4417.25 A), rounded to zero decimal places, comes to -10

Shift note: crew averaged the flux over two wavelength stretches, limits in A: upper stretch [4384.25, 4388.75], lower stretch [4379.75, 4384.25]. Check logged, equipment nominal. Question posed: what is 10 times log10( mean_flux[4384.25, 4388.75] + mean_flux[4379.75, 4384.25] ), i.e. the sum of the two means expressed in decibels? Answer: 23.9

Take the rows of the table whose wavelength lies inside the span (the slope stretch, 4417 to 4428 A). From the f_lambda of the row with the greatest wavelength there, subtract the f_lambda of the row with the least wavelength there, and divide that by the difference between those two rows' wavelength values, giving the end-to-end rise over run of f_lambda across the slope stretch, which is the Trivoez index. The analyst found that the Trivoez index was 3.3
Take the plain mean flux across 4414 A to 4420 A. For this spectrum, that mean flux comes 131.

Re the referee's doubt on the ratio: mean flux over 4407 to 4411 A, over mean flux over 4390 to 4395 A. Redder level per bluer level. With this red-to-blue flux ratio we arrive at 1.07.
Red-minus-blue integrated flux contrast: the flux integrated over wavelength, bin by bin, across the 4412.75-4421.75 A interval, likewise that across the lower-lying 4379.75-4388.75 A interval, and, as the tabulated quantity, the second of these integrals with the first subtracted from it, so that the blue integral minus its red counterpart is -84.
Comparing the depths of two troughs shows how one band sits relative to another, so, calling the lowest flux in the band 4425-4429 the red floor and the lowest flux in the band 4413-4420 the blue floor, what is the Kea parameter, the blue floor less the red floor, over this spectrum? -21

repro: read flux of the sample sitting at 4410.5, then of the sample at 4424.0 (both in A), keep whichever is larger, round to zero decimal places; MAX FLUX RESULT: 164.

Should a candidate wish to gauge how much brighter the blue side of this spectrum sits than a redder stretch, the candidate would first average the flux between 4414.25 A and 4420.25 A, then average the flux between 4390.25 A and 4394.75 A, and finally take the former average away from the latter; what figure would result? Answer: -12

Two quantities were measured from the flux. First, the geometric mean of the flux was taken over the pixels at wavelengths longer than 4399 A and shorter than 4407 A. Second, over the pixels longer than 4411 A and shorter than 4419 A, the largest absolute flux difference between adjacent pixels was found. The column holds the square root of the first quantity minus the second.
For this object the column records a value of 10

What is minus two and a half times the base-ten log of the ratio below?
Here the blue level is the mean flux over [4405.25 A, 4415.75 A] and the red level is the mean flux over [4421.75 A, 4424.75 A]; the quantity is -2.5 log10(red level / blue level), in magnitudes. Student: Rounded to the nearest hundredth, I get -0.23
